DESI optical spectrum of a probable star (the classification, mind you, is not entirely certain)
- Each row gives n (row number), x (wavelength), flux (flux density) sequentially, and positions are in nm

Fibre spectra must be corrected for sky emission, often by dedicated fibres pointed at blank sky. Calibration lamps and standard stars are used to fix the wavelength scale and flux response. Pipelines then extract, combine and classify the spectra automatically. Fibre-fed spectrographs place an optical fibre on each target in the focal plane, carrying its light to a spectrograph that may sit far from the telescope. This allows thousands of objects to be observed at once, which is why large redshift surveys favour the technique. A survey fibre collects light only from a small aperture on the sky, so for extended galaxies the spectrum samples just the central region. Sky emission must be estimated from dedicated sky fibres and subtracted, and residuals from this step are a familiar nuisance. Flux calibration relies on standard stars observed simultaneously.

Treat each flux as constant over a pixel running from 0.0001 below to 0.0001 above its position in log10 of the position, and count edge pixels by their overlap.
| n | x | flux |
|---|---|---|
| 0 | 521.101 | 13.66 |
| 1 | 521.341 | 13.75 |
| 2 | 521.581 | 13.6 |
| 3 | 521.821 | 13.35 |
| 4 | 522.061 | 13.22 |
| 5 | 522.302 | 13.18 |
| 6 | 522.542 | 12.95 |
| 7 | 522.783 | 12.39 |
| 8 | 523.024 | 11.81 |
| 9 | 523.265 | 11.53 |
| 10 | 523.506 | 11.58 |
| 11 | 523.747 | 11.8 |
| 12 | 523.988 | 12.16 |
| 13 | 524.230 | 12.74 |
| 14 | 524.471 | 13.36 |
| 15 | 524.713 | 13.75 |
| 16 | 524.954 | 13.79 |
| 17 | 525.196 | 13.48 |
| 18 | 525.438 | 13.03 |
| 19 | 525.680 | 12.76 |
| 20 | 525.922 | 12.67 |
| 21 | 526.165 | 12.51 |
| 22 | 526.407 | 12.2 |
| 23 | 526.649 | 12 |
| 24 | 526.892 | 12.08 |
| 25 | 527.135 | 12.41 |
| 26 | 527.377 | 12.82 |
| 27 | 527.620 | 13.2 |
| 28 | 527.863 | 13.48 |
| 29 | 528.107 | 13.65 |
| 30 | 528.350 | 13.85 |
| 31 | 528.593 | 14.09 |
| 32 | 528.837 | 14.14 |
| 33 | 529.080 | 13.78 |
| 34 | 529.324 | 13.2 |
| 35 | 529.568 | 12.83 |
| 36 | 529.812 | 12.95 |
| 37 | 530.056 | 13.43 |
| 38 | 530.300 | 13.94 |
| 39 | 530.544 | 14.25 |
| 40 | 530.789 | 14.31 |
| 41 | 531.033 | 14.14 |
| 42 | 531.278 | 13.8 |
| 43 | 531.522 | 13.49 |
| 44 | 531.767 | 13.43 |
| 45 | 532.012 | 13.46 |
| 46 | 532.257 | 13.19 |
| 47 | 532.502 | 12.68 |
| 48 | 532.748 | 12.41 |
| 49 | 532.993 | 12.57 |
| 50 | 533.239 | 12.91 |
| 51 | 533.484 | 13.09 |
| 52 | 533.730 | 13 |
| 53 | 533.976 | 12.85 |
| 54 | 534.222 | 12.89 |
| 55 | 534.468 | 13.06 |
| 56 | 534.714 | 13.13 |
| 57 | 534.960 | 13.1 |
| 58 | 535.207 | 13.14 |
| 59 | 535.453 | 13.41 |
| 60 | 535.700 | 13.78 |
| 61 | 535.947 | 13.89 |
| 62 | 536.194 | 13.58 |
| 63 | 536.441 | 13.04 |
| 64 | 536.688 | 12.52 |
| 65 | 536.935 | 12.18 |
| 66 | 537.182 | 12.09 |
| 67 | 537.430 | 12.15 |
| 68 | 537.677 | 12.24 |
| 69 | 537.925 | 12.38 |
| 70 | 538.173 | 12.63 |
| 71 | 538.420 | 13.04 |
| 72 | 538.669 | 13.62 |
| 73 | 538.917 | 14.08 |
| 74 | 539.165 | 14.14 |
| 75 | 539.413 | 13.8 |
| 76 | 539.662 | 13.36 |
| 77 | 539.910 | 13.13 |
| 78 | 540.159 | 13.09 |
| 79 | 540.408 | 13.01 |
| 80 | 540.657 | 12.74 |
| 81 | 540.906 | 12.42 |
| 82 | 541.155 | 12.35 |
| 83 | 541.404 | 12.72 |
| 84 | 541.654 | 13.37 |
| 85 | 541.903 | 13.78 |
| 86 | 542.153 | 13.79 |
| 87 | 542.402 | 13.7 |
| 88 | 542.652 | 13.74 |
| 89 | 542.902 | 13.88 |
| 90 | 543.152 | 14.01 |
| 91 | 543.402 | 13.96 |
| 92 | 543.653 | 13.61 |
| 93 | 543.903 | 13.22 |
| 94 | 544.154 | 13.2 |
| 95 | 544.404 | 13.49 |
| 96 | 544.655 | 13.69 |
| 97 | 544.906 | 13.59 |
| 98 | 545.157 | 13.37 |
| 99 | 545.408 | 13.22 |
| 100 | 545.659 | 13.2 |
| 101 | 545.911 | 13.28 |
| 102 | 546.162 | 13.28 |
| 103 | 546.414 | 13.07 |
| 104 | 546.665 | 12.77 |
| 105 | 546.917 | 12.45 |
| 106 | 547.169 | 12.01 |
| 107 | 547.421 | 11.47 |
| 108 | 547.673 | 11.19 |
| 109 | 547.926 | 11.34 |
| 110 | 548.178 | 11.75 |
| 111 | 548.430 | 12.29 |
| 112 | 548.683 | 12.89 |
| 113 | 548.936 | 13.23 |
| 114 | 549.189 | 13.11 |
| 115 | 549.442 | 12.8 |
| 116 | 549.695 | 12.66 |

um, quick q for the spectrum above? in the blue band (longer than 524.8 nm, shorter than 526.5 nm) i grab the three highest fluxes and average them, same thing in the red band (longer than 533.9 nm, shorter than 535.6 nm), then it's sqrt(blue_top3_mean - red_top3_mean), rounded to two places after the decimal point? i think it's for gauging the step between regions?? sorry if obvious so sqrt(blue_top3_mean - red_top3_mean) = 0.45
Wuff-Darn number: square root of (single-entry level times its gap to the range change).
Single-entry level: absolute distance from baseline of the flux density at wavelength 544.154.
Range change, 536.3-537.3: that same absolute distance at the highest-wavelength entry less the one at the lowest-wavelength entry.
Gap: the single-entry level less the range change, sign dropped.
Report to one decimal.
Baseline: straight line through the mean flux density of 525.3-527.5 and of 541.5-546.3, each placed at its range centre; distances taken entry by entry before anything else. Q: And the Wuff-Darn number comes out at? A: 0.5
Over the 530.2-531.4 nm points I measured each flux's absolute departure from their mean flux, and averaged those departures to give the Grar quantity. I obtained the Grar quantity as 0.17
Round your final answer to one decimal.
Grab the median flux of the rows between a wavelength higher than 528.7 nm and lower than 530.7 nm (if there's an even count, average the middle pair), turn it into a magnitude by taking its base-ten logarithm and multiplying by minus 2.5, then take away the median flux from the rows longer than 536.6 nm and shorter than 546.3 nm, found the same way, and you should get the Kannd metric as -16.1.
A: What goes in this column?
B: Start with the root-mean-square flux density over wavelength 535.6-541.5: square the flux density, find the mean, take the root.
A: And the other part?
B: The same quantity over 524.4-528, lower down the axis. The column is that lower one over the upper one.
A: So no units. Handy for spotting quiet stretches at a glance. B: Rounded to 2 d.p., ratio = 0.99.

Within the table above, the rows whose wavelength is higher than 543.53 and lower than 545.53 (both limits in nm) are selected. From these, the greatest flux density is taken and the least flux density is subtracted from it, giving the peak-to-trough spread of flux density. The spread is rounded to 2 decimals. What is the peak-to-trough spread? 0.49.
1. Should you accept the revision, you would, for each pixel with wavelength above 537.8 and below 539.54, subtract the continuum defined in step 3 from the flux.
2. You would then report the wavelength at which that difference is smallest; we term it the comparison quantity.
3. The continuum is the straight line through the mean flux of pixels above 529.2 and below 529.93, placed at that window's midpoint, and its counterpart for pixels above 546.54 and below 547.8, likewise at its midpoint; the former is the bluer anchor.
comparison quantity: 537.925 nm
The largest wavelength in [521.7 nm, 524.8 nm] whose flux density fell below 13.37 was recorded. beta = 524.471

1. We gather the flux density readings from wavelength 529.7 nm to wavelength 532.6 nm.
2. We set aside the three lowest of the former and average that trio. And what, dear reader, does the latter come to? 12.9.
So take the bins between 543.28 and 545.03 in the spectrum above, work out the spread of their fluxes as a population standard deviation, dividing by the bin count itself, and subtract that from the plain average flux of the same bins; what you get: 13.3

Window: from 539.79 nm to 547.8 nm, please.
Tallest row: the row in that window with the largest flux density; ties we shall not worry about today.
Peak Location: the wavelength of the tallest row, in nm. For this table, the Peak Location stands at 543.152 nm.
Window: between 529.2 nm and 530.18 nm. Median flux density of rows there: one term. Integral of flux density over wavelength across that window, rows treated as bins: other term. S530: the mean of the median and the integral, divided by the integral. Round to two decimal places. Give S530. 1.01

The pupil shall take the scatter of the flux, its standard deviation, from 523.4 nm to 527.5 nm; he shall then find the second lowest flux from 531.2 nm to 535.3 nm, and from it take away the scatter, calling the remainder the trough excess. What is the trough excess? 11.9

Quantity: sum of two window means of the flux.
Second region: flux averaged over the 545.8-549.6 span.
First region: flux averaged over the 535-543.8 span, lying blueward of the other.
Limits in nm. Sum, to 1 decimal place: 25.7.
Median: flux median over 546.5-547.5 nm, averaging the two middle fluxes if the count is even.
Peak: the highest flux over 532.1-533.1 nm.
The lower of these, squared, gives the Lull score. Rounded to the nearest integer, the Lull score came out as 150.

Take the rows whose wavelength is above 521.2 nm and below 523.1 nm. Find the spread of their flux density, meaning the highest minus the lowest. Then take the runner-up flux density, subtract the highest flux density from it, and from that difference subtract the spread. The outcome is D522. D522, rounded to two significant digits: -2.1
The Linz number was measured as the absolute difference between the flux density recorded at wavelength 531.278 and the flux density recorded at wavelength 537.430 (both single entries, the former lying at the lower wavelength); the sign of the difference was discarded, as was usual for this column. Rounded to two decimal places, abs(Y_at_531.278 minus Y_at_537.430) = 1.65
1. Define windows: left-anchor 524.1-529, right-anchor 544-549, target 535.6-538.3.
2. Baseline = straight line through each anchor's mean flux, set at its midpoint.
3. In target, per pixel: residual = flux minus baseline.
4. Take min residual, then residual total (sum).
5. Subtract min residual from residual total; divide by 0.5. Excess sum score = -1.5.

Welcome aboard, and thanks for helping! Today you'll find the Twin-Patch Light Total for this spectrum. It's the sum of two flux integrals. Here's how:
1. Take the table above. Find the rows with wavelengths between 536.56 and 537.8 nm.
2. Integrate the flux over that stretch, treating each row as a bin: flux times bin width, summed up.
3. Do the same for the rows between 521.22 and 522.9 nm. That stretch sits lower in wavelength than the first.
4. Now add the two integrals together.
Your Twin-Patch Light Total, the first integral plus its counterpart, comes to 37.4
